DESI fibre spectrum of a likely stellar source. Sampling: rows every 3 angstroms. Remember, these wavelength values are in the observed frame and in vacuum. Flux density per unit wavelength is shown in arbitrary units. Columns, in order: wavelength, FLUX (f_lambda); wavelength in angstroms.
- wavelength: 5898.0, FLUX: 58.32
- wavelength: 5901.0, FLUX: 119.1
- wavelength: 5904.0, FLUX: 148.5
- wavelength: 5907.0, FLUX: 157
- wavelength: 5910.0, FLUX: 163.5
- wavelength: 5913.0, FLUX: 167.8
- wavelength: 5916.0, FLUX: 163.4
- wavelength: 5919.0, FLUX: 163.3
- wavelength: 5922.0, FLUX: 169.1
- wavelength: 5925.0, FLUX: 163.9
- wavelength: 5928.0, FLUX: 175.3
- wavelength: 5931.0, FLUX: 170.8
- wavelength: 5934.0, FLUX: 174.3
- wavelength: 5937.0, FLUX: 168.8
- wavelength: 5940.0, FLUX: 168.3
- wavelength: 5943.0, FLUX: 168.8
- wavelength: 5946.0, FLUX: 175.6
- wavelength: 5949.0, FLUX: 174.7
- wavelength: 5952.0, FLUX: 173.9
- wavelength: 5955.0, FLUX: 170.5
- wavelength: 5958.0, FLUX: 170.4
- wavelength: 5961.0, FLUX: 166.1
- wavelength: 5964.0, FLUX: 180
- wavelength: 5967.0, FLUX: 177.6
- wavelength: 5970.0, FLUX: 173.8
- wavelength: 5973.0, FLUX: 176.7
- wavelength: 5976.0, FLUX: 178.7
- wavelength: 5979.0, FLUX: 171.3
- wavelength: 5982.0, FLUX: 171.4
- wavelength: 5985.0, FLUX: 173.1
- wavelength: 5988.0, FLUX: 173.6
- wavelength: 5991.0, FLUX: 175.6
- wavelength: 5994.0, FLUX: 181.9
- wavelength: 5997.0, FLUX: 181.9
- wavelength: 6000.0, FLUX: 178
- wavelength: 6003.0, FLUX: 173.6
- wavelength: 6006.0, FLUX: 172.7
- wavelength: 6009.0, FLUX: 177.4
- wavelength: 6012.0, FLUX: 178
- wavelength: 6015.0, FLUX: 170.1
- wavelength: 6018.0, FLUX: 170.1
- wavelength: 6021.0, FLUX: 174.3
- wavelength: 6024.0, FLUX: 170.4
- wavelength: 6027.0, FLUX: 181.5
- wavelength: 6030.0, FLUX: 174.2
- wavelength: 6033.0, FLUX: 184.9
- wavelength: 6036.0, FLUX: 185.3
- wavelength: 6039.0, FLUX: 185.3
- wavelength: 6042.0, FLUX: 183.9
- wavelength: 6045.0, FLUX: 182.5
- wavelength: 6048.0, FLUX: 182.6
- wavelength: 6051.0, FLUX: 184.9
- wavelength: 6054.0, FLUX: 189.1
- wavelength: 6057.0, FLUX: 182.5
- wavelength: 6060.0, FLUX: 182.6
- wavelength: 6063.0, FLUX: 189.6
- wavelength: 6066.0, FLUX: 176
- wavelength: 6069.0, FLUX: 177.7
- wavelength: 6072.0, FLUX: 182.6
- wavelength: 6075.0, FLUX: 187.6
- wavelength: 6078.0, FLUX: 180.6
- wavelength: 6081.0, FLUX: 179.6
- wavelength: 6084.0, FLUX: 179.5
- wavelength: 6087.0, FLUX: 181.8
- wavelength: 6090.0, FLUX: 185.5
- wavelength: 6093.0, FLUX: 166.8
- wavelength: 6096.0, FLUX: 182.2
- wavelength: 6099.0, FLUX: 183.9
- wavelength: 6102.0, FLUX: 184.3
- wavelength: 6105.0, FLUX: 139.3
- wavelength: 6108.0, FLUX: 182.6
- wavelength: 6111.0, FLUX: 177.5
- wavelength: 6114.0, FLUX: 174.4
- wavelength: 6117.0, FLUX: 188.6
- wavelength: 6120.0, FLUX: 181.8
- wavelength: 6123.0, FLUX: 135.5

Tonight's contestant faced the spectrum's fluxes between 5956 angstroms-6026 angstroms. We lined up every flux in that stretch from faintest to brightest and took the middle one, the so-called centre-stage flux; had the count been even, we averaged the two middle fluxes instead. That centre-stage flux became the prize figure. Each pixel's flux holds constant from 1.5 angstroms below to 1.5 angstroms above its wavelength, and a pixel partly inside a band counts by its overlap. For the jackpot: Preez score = 174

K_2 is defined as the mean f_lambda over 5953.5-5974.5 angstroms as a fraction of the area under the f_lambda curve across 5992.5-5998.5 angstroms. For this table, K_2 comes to 0.16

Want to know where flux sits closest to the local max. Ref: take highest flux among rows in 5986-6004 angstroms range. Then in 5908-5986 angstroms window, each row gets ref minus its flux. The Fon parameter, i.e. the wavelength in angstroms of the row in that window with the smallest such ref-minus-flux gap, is 5964.0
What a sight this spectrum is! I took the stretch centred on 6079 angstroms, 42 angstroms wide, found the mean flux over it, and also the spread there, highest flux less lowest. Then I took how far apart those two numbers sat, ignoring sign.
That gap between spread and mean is 158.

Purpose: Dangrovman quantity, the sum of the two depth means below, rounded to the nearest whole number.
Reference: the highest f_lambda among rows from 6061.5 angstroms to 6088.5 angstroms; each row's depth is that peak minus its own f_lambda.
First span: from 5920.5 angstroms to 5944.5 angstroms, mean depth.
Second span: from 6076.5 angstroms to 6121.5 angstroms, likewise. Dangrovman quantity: 31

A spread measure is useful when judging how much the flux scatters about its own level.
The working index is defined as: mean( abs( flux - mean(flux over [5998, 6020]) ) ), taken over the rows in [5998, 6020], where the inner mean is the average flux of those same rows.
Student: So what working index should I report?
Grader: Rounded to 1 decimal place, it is 3.0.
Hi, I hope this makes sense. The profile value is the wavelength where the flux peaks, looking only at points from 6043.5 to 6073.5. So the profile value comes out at 6063.0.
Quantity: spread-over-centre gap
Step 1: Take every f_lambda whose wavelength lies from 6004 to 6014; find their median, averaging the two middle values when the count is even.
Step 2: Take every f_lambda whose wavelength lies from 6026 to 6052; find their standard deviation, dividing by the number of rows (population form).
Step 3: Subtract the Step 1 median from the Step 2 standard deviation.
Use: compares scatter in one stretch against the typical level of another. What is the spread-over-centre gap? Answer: -174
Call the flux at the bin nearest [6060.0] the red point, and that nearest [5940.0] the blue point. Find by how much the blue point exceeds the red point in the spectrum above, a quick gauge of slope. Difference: -14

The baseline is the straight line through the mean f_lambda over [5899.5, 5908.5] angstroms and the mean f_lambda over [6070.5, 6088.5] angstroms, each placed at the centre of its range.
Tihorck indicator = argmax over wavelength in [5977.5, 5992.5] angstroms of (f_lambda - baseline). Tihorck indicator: 5991.0 angstroms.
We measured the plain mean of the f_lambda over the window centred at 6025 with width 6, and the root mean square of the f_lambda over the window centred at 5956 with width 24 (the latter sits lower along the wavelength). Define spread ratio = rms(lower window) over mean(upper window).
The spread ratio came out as 0.99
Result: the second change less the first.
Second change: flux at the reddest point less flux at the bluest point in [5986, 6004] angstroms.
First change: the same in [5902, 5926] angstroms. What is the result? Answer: -15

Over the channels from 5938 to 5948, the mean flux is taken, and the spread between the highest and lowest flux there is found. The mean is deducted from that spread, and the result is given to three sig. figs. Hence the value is -164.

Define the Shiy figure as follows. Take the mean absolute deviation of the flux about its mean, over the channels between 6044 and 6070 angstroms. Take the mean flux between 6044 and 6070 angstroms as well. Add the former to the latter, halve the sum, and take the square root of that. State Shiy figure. 9.65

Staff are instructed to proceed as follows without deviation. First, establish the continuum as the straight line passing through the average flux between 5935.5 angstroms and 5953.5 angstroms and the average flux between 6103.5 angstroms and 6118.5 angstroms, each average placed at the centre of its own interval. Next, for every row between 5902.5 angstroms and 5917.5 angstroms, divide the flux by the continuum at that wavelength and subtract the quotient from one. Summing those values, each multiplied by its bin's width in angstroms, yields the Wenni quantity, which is 1.00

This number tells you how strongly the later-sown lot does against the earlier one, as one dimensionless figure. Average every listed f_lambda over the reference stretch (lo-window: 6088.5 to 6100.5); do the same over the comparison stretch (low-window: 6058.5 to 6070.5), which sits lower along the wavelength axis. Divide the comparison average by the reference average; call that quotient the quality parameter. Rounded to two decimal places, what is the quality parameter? 1.01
